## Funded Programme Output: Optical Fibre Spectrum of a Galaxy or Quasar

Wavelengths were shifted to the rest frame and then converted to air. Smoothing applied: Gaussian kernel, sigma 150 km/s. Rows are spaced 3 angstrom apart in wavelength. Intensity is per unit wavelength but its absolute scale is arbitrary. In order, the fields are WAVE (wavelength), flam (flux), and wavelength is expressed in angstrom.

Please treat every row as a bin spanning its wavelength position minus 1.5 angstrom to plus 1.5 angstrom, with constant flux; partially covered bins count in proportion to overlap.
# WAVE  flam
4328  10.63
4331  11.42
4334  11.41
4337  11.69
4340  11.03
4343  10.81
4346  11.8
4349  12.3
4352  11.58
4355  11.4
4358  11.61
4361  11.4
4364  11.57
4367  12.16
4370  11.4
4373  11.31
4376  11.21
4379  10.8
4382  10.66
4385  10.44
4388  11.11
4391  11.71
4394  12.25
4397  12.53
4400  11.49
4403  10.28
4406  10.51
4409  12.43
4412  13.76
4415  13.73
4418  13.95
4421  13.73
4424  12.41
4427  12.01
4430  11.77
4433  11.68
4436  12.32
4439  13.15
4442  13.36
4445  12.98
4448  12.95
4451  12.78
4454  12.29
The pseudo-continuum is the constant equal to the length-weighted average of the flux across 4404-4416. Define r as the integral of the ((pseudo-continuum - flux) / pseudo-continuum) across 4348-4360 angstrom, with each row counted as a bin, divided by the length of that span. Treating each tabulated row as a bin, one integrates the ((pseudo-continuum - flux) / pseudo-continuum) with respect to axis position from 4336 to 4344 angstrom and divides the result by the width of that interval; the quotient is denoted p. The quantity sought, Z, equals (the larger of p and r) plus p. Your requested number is 0.21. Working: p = 0.10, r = 0.062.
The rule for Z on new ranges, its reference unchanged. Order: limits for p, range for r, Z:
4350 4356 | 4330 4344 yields 0.17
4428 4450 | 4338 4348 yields 0.08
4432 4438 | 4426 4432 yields 0.08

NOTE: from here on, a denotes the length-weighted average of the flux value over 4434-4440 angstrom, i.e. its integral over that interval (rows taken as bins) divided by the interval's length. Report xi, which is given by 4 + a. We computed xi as 16.6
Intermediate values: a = 12.6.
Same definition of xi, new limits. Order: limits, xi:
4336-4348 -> 15.4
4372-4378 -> 15.2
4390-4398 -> 16.2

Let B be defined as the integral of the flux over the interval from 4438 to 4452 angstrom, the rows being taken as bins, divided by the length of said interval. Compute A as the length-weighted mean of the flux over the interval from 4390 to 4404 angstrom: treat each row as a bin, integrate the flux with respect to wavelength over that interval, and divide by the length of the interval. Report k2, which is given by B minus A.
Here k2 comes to 1.35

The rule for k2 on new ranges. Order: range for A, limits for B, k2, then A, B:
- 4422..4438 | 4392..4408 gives -0.67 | 12.1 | 11.5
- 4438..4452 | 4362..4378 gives -1.55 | 13.0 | 11.5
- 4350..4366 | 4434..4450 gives 1.35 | 11.6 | 12.9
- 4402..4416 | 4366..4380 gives -0.78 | 12.2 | 11.4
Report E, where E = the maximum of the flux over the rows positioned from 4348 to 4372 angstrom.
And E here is 12.3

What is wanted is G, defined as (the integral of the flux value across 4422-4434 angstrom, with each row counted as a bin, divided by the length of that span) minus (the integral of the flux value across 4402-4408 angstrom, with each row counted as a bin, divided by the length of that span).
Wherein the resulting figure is 1.5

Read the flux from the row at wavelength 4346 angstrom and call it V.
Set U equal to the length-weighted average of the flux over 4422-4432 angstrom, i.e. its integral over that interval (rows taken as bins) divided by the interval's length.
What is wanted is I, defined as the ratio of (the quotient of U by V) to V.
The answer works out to 0.087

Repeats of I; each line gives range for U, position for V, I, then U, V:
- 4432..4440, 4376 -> 0.099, 12.4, 11.21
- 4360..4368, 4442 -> 0.066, 11.7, 13.36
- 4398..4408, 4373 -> 0.085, 10.9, 11.31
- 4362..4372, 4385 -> 0.107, 11.7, 10.44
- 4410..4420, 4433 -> 0.101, 13.7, 11.68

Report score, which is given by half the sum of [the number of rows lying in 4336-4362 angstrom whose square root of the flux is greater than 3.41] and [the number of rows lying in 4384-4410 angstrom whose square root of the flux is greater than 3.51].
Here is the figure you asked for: 2.5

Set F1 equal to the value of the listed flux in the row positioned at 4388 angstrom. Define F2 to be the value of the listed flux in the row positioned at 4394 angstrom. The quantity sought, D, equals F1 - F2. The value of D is -1.1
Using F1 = 11.11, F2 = 12.25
